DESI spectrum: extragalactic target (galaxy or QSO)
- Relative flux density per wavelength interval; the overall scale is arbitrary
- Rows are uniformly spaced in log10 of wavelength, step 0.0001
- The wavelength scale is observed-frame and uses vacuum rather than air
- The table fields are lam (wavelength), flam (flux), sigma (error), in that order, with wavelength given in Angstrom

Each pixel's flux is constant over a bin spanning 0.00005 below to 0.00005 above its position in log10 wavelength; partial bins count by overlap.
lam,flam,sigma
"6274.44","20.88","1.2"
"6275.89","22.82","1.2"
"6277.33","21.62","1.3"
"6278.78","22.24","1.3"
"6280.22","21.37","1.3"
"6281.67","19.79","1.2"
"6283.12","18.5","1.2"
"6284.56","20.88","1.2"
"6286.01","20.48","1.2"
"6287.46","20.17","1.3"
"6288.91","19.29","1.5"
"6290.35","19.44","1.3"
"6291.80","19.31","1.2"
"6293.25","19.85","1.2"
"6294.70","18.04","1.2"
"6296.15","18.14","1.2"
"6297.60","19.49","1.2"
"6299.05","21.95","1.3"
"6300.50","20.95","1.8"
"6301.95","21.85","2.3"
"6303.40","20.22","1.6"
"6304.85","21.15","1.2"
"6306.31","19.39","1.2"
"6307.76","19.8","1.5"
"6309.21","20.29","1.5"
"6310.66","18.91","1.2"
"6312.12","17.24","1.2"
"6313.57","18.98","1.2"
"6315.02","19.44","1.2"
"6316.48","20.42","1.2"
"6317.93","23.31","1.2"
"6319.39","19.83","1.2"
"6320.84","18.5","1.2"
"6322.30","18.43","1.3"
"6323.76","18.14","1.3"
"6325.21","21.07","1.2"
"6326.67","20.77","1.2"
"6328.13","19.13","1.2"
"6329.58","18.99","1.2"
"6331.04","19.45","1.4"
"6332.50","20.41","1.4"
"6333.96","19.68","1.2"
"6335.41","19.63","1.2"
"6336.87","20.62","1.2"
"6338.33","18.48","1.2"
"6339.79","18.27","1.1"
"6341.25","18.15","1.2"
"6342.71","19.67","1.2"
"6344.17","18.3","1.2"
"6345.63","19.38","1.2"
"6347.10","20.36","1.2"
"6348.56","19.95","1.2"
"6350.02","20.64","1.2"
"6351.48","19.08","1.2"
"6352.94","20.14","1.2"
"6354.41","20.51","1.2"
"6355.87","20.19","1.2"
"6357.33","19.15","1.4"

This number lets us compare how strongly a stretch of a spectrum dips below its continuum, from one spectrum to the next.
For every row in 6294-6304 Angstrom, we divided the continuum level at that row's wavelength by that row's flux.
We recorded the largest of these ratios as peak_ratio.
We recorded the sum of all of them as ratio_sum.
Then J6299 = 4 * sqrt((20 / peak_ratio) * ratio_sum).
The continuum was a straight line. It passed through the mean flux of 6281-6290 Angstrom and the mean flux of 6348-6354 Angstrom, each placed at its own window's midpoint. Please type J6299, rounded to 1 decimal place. 45.0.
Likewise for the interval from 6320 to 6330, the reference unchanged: 46.0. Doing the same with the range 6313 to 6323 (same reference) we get 45.7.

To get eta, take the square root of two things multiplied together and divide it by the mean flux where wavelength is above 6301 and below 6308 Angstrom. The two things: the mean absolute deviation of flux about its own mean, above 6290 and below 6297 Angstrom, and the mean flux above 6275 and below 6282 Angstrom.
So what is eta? 0.189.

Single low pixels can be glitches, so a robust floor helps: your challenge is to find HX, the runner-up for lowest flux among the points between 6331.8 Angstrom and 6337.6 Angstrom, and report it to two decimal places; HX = 19.68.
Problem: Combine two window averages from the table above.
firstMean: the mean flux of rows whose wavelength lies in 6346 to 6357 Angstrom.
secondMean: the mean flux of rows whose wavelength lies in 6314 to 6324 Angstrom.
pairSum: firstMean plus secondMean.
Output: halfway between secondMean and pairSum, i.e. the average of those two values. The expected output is 29.8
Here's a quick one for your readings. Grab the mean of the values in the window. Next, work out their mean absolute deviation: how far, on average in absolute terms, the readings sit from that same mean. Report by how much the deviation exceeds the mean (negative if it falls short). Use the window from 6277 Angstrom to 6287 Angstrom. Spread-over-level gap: -19.7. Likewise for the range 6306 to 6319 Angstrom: -18.7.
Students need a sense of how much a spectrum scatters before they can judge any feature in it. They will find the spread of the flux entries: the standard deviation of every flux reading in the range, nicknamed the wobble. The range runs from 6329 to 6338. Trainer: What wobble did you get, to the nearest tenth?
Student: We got 0.6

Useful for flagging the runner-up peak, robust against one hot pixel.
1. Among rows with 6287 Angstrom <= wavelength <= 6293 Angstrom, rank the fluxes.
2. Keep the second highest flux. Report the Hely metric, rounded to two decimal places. 19.44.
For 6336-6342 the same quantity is 18.48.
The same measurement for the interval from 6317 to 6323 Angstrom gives 19.83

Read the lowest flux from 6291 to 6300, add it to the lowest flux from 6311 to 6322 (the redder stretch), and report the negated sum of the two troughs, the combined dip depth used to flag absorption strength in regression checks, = -35.3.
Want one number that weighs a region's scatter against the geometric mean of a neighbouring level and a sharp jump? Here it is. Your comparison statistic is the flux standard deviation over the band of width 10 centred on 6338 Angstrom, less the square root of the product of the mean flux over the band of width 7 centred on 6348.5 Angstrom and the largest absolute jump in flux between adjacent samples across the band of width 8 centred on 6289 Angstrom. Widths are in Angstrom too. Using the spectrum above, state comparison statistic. -3.3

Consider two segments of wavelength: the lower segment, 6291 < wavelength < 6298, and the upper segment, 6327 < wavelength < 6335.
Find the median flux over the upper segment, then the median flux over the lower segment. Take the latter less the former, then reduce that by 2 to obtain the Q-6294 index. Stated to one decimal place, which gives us -2.1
